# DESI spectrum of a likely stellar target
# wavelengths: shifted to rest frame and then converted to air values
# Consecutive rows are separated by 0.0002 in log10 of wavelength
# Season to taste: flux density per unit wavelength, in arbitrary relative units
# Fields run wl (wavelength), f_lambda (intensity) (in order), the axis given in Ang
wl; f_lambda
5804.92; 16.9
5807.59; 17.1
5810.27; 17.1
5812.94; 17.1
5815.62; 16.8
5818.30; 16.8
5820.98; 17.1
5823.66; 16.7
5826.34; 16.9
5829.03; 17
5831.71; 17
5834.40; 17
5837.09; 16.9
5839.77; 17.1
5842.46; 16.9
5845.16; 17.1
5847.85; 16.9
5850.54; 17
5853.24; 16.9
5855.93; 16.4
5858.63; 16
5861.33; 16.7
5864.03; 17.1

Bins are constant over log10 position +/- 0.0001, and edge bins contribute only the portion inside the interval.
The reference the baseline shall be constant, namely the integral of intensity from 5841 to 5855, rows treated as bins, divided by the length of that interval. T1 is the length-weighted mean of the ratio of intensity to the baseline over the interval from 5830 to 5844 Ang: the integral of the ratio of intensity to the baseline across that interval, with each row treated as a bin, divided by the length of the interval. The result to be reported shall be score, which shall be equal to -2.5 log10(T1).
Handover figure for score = -0.002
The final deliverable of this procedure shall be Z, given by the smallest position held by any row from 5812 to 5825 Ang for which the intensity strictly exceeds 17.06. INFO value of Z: 5812.94 Ang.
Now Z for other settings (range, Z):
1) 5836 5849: 5839.77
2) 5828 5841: 5839.77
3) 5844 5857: 5845.16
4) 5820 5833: 5820.98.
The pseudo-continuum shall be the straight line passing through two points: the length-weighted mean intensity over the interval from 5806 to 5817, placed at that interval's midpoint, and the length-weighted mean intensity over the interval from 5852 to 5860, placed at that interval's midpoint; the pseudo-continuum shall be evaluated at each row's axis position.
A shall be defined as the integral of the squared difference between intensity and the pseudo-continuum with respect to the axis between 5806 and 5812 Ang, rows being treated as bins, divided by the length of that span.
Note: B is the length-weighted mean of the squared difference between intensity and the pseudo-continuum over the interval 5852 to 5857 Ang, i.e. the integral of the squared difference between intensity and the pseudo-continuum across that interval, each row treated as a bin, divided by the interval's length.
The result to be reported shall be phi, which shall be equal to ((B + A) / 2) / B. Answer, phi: 0.5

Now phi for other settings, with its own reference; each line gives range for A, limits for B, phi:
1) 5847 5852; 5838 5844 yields 1.2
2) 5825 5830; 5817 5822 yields 0.9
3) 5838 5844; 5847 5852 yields 0.9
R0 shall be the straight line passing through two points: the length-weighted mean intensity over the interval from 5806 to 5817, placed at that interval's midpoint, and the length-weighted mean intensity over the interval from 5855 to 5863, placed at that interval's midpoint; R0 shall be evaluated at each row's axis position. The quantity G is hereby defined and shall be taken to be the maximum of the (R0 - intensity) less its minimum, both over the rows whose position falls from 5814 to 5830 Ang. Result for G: 0.380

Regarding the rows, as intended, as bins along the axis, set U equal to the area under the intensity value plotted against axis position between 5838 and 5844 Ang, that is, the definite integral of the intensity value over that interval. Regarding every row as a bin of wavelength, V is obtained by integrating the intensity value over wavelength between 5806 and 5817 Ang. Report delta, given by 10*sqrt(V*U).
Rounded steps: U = 102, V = 187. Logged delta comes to 1382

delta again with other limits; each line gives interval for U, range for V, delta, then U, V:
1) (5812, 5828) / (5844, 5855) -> 2246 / 270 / 187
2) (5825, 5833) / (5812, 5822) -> 1516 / 136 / 169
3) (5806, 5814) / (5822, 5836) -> 1800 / 137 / 237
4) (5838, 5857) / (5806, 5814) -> 2097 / 321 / 137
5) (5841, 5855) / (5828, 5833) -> 1421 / 237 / 85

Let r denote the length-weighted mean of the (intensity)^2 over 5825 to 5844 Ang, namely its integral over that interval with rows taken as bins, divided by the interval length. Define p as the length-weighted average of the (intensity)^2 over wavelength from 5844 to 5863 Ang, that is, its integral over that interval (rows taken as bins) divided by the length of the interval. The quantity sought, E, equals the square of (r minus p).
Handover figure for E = 70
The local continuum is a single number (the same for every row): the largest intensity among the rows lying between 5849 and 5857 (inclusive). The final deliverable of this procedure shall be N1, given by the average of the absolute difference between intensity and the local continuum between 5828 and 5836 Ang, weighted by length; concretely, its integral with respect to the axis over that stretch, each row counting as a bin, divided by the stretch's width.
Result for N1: 0.00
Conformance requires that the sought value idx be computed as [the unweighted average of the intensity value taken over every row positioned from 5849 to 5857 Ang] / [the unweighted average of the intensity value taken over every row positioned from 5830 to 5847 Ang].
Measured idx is 0.99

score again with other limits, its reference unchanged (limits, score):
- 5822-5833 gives 0.002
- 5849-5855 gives 0.001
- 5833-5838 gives 0.001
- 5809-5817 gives -0.004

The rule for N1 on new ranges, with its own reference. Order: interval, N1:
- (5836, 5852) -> 0.08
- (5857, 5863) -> 0.62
